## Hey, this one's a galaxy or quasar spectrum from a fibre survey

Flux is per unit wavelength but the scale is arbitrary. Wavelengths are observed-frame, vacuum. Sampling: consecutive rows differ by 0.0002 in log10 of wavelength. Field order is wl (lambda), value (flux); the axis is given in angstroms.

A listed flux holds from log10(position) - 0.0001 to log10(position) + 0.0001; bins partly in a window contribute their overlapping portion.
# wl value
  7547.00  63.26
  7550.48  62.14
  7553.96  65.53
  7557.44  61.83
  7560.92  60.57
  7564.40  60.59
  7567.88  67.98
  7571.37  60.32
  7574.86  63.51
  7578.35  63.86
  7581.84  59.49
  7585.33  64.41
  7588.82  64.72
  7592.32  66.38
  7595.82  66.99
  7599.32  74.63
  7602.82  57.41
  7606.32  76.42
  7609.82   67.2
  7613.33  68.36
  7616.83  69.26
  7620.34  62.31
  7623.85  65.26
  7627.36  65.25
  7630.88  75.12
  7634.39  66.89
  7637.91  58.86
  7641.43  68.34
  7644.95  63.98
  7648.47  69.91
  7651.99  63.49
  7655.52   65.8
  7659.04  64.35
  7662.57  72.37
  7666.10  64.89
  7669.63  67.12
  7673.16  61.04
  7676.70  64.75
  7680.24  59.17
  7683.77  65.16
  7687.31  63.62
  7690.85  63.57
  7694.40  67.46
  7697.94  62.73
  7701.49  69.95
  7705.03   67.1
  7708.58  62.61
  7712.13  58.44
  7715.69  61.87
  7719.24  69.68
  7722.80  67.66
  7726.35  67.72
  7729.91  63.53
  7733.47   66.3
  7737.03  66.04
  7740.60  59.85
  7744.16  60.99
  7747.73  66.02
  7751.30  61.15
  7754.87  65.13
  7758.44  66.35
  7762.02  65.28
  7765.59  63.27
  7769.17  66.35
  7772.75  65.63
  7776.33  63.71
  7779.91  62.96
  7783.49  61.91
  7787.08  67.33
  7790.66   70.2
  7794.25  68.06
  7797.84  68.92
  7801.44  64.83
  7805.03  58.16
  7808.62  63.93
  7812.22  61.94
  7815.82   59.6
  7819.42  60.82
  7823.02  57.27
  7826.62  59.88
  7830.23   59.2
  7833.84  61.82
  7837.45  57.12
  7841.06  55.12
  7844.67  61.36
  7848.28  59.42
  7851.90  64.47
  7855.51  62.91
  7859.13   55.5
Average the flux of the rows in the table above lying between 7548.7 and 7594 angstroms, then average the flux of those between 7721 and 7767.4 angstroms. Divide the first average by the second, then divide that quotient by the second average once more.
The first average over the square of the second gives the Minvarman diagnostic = 0.0152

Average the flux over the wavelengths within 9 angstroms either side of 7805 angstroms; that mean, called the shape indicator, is 63.6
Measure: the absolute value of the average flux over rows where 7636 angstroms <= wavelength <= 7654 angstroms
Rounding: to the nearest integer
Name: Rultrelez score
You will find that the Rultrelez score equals 65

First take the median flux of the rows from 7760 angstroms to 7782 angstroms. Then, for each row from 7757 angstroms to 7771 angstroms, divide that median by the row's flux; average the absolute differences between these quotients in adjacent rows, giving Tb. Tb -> 0.032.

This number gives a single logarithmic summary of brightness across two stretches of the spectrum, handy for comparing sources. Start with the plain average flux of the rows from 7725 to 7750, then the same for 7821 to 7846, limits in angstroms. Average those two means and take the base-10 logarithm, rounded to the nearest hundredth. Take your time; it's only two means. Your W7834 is 1.79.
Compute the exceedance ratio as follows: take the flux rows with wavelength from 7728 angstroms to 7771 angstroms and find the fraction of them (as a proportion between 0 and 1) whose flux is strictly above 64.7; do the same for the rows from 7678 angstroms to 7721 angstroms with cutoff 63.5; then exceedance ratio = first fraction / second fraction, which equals 1.0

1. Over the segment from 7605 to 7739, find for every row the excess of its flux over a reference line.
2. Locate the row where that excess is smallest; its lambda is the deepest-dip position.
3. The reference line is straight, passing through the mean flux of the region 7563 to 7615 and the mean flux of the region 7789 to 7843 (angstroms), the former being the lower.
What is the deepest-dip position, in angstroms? 7637.91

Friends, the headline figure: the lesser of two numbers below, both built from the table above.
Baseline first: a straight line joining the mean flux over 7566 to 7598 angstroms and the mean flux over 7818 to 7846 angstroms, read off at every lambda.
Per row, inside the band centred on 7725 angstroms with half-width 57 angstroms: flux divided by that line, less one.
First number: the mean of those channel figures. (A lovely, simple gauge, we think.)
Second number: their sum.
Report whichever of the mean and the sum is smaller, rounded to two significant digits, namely 0.052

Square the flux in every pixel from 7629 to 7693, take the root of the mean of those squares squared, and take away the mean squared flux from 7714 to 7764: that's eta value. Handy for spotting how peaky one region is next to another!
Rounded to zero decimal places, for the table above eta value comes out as 125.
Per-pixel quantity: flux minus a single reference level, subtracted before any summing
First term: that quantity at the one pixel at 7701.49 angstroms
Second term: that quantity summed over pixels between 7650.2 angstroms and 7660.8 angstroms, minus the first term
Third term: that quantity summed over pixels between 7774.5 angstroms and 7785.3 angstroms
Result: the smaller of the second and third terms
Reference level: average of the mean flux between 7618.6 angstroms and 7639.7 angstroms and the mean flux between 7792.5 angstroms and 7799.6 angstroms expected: -12.6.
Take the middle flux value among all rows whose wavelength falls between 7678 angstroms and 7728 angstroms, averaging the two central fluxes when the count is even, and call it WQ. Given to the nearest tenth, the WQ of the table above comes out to 64.4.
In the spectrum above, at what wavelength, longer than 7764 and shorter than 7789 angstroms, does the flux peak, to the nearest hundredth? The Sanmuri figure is 7787.08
